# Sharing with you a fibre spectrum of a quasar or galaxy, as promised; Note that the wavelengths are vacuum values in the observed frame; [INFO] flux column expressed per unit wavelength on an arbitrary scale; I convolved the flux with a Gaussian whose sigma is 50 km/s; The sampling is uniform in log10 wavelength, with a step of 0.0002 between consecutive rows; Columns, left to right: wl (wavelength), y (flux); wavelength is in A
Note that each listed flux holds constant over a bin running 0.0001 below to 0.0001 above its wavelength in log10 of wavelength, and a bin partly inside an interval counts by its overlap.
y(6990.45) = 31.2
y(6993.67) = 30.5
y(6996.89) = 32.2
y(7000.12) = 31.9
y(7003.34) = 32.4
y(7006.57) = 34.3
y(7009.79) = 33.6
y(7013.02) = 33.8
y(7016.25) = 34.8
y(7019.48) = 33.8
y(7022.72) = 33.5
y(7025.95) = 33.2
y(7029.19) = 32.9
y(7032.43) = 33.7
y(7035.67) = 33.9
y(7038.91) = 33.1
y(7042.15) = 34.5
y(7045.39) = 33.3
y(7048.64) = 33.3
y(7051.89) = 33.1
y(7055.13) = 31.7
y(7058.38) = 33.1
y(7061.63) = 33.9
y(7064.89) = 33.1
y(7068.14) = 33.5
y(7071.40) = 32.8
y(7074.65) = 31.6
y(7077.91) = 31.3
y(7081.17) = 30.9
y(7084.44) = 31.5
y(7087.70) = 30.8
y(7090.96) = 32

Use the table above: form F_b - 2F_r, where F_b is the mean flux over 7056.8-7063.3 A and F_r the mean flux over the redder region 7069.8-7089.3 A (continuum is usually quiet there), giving -29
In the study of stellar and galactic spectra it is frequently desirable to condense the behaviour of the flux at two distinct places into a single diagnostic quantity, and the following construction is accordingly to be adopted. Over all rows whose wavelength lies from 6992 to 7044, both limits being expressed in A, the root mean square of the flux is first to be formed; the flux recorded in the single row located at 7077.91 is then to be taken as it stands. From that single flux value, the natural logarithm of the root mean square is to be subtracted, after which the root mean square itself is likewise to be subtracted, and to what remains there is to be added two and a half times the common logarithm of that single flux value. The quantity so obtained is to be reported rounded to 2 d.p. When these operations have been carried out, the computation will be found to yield -1.74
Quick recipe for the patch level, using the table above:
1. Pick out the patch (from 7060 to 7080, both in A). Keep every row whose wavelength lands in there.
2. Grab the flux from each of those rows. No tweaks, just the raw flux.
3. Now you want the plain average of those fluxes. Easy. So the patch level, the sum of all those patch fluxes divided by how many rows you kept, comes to 32.7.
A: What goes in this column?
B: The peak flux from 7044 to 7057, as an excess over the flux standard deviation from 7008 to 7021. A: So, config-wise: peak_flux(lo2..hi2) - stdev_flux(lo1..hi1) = 32.8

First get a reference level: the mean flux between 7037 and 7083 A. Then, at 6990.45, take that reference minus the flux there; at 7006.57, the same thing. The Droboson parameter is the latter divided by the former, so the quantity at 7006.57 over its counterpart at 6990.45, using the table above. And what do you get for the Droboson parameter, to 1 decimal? -0.9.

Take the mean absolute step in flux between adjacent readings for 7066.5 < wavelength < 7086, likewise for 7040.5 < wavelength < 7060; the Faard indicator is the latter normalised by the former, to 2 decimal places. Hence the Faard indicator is 1.31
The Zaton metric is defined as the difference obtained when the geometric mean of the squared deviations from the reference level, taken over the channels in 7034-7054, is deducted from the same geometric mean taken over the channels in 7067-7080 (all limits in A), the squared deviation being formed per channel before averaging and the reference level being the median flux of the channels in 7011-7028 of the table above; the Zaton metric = 1.1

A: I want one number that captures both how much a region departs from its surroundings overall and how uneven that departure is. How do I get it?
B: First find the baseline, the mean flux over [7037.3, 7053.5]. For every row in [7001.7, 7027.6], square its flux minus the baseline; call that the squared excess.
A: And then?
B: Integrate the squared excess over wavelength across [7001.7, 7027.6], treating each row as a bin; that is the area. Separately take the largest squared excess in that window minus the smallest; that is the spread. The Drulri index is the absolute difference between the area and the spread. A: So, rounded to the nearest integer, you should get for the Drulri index 11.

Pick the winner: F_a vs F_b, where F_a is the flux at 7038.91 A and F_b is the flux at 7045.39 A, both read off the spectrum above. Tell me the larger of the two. 33.3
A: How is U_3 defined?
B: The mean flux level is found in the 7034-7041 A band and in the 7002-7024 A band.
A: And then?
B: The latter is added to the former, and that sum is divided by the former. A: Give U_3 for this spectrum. 2.01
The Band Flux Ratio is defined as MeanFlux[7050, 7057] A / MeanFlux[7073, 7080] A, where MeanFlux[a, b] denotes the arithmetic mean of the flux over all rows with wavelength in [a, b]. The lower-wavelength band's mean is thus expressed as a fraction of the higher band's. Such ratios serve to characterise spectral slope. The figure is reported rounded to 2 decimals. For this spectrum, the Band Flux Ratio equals 1.03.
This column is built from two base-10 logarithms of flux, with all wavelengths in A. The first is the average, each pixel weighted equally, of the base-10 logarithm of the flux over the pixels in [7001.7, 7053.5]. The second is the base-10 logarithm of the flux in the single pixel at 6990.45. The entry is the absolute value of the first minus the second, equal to 0.032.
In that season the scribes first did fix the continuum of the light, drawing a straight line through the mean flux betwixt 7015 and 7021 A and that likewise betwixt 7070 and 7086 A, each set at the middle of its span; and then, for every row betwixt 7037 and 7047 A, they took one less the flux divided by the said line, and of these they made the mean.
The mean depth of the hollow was -0.013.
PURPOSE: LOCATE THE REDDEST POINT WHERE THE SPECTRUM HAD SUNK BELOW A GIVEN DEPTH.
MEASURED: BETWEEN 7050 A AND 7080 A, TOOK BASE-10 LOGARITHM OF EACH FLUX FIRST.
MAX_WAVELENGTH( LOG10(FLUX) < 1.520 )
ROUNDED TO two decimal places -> 7077.91 A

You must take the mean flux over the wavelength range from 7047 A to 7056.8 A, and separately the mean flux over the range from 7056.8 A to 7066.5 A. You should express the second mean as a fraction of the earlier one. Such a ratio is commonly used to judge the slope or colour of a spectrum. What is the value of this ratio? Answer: 1.02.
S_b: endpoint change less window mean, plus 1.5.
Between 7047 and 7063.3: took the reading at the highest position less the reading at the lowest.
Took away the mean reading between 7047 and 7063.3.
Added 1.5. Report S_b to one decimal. -30.9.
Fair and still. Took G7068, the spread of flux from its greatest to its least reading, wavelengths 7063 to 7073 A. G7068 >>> 0.70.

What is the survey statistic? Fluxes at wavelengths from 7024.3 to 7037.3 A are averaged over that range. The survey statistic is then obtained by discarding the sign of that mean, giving 33.42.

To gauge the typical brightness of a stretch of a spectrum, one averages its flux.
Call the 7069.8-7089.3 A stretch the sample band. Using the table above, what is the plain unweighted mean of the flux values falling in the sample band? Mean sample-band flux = 31.5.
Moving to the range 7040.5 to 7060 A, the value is 33.2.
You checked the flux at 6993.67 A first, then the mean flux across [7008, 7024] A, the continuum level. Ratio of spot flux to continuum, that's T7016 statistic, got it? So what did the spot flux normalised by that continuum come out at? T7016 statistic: 0.90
